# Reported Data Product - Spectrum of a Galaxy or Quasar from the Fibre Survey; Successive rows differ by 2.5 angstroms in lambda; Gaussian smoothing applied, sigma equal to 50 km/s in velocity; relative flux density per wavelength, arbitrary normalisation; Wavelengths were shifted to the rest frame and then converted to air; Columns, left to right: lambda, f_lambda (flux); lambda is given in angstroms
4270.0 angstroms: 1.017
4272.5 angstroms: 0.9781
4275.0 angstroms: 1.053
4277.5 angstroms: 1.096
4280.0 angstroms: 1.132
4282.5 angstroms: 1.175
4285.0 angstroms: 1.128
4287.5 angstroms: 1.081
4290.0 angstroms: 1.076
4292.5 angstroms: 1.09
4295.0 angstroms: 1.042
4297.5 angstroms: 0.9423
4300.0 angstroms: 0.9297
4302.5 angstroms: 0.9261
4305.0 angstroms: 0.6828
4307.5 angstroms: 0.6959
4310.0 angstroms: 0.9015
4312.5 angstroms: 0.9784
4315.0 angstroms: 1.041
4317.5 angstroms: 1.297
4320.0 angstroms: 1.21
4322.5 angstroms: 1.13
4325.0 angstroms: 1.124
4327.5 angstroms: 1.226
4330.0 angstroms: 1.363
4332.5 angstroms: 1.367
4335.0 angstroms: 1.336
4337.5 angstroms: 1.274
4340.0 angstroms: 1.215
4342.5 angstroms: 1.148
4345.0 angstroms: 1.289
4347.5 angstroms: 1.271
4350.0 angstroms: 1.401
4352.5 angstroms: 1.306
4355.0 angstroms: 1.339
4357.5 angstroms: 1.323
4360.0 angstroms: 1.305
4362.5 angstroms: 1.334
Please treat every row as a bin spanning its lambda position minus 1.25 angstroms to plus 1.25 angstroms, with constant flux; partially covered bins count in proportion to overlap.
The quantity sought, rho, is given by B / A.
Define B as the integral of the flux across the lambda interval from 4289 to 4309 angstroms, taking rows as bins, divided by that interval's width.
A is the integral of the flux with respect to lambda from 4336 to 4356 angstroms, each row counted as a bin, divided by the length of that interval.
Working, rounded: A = 1.3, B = 0.92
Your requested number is 0.72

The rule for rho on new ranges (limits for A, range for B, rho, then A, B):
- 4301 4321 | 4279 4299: 1.12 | 1.0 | 1.08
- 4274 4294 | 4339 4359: 1.17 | 1.1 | 1.29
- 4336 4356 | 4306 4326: 0.81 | 1.3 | 1.04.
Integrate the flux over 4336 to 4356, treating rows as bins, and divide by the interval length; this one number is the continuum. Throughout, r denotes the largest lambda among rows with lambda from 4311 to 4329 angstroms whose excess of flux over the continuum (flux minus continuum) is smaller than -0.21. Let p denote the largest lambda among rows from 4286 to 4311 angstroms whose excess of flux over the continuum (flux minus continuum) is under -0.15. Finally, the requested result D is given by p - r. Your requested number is -5.0 angstroms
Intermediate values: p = 4310.0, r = 4315.0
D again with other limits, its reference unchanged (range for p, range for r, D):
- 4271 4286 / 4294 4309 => -22.5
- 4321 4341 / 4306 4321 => 10.0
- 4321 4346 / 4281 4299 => 27.5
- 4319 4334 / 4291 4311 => 15.0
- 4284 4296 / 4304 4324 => -20.0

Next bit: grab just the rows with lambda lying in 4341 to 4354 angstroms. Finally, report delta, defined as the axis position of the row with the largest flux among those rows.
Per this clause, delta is 4350.0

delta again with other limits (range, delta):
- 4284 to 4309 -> 4285.0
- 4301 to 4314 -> 4312.5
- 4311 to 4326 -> 4317.5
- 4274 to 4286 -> 4282.5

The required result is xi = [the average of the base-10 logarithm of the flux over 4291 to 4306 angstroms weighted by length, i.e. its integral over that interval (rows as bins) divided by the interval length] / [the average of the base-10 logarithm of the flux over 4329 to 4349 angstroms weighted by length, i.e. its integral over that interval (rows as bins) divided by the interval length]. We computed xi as -0.3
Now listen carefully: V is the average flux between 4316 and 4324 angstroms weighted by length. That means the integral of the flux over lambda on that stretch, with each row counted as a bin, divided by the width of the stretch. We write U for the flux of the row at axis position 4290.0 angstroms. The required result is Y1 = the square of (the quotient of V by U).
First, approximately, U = 1.076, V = 1.20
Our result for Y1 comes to 1.25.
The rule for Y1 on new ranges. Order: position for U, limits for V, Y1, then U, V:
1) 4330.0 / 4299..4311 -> 0.37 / 1.363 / 0.82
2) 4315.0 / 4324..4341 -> 1.50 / 1.041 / 1.28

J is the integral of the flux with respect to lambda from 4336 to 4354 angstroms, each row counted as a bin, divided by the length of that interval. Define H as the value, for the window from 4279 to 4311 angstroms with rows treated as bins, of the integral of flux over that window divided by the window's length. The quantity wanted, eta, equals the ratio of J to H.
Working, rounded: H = 0.98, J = 1.27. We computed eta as 1.29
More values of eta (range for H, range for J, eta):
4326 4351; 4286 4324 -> 0.78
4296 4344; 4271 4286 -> 1.00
